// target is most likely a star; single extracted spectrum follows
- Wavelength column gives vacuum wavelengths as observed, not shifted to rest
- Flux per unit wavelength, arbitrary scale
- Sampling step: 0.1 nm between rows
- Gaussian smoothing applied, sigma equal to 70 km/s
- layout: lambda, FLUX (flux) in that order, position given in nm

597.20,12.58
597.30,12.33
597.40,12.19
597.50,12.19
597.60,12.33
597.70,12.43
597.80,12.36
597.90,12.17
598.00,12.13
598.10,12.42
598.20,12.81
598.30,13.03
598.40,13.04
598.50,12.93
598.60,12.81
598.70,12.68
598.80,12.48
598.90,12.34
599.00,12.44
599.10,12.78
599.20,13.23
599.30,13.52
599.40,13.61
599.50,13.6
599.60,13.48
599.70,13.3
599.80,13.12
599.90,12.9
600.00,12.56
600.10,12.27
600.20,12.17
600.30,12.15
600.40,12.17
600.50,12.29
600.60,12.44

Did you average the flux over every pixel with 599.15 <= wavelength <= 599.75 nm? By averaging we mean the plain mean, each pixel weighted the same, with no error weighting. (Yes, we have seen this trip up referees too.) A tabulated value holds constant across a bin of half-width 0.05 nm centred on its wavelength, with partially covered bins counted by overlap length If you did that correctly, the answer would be 13.5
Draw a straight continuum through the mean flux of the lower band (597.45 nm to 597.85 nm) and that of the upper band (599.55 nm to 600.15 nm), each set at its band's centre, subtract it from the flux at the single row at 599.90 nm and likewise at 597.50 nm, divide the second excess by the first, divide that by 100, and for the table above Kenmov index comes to 0.018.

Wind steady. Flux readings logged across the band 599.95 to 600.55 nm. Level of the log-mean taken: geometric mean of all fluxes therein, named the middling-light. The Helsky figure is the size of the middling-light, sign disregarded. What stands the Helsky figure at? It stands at 12.3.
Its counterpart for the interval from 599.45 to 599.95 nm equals 13.3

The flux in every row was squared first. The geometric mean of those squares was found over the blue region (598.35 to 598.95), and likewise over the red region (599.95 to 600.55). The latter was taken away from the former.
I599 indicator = 11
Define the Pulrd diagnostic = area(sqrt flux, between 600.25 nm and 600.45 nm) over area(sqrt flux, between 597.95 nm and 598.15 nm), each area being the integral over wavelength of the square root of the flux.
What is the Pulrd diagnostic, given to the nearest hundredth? 1.00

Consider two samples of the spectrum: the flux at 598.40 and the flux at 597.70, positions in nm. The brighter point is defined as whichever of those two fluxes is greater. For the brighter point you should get 13.0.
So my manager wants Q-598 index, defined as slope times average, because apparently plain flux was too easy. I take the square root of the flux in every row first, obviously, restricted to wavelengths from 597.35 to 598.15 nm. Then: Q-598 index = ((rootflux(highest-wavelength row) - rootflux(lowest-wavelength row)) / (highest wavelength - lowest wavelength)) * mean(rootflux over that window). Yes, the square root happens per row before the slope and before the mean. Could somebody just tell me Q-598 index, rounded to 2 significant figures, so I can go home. 0.16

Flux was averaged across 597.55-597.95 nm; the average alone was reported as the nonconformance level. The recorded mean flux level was 12.3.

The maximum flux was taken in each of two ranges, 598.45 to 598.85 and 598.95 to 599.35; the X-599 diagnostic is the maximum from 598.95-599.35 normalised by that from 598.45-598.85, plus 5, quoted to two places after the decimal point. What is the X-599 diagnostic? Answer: 6.05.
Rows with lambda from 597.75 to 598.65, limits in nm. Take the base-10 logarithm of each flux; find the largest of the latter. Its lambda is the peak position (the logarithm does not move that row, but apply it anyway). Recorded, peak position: 598.40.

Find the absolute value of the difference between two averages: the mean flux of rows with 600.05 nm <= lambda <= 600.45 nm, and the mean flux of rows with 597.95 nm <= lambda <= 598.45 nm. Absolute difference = 0.50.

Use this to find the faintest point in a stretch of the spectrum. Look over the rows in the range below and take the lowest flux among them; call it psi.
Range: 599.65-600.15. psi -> 12.27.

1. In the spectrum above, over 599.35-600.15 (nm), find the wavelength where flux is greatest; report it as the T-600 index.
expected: 599.40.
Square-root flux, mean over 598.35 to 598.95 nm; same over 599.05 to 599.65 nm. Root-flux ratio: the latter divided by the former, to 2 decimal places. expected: 1.03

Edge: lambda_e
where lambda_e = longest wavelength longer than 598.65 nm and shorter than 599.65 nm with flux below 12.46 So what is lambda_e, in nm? 599.00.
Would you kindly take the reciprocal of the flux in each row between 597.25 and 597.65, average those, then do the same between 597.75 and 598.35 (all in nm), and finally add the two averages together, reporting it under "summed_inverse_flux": 0.1617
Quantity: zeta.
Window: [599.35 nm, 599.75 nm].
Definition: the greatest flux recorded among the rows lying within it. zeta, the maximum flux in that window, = 13.61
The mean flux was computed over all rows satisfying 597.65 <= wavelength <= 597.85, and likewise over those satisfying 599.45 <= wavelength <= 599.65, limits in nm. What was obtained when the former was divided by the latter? 0.92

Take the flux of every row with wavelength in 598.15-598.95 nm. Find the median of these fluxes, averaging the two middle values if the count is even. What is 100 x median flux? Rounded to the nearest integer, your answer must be 1281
